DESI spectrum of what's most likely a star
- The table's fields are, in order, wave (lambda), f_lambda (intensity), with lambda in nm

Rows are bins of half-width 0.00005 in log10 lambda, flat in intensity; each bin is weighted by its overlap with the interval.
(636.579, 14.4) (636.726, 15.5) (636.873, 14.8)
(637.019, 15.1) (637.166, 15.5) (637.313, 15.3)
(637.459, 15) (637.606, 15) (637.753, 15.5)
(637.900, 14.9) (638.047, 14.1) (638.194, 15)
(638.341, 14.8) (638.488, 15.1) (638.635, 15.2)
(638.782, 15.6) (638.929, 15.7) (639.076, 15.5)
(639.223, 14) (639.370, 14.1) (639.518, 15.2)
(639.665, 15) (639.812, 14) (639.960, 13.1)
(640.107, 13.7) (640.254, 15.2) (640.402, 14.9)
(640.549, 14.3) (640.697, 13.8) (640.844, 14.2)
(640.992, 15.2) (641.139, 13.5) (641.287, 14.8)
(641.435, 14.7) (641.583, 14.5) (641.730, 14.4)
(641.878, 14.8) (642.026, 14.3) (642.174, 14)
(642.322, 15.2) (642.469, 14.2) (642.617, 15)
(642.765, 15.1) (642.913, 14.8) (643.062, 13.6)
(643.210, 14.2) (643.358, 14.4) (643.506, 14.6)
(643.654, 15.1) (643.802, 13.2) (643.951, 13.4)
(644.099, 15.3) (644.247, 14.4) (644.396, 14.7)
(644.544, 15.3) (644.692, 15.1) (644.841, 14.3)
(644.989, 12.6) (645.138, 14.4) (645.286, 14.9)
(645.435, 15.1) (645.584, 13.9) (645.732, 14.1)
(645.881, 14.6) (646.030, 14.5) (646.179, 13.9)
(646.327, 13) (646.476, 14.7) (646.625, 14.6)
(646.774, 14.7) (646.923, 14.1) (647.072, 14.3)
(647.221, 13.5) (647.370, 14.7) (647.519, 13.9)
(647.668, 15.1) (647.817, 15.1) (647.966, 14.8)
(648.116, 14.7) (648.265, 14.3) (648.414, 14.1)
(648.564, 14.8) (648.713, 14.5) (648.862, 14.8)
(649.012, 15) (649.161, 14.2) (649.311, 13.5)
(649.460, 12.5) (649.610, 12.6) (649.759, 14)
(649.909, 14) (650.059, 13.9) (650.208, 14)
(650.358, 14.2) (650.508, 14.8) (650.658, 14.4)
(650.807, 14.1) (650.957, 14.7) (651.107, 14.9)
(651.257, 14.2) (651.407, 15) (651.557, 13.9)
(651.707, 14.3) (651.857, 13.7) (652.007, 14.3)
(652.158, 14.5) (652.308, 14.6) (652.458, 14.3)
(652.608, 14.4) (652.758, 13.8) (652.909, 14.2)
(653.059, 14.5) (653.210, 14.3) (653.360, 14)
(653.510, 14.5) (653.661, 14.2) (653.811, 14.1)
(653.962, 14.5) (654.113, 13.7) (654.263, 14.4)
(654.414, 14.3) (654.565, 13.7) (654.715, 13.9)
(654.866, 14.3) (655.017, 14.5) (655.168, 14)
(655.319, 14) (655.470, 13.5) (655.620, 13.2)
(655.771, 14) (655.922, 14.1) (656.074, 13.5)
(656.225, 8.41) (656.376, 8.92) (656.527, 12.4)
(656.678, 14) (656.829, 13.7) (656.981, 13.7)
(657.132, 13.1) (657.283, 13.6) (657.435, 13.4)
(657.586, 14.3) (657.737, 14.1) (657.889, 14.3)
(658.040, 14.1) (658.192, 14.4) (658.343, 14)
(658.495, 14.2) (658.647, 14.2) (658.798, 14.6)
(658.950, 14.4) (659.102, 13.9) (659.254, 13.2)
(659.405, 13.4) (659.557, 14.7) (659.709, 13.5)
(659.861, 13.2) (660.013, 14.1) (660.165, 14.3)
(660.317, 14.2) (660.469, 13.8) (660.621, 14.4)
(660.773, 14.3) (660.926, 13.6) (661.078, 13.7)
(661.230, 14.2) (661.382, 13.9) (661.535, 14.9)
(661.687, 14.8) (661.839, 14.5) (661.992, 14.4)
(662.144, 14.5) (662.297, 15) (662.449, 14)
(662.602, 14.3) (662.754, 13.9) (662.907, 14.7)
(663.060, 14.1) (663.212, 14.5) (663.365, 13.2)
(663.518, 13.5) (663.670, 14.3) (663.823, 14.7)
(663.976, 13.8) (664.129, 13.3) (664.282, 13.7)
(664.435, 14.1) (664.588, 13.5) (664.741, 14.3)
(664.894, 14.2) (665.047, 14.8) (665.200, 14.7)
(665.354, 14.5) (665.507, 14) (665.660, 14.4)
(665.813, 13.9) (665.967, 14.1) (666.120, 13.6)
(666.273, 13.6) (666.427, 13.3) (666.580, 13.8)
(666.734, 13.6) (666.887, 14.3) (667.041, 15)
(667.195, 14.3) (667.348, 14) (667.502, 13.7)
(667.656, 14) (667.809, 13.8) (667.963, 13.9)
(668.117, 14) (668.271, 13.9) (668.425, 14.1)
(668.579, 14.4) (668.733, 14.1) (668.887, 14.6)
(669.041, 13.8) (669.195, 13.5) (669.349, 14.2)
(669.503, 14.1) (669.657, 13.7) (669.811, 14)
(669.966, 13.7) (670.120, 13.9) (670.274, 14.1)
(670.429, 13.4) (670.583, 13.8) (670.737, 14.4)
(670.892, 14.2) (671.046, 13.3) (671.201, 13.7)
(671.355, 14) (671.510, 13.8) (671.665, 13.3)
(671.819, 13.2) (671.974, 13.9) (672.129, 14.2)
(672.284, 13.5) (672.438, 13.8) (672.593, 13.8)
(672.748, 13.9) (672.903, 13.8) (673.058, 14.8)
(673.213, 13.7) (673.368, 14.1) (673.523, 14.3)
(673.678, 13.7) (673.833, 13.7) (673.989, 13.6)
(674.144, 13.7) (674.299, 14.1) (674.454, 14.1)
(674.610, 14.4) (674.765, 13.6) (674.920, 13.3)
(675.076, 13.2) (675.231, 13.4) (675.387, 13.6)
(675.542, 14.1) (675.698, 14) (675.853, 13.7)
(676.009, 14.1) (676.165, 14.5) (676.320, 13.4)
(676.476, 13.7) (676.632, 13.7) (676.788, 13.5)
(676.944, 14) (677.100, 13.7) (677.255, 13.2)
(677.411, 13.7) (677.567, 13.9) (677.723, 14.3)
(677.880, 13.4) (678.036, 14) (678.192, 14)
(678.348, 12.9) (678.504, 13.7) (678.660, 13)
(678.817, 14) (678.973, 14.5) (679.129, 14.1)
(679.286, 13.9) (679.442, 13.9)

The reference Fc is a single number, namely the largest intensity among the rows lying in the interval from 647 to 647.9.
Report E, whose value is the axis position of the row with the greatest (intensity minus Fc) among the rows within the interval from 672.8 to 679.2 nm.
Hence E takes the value 673.058 nm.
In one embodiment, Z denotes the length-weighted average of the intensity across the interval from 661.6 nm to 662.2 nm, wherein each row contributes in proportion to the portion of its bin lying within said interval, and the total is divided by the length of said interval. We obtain 14.6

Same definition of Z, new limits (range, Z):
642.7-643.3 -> 14.4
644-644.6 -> 14.9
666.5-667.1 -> 14.1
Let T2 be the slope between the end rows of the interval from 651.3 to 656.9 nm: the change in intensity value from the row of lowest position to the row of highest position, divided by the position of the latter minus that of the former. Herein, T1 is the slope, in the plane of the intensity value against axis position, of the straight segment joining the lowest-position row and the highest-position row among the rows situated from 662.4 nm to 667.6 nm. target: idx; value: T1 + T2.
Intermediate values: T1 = -0.06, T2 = -0.2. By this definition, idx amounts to -0.30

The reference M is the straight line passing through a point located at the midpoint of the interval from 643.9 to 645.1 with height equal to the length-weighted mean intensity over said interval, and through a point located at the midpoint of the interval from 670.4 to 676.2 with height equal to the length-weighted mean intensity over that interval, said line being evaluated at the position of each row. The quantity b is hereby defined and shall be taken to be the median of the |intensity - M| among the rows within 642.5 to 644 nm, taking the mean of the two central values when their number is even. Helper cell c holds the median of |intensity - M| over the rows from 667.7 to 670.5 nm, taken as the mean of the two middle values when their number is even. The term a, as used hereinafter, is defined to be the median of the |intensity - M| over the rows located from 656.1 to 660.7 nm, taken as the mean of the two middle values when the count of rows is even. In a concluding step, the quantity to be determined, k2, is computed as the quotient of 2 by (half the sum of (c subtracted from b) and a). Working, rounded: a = 0.30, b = 0.60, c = 0.18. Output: 6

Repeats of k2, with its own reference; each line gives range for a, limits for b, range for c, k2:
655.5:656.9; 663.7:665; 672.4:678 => 5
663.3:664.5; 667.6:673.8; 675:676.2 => 14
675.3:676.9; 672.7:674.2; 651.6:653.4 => 23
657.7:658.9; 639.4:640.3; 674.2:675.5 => 9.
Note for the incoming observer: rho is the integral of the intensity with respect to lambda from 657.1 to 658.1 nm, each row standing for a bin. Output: 13.9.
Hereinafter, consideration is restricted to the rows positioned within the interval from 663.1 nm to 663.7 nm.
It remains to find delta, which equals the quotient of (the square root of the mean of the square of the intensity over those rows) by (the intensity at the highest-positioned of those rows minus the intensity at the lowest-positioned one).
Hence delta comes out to -69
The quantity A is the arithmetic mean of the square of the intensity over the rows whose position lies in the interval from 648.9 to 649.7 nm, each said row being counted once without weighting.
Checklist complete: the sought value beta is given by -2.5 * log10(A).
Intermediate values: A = 185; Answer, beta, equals -5.67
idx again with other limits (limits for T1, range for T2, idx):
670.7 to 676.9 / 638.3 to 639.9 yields -0.69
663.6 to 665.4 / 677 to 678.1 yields 0.44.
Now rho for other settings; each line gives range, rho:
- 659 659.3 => 4.1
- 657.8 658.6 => 11.3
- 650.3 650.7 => 5.8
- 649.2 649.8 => 7.9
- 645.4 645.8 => 5.7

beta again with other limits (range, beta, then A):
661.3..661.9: -5.81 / 211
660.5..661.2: -5.73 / 196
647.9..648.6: -5.81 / 211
